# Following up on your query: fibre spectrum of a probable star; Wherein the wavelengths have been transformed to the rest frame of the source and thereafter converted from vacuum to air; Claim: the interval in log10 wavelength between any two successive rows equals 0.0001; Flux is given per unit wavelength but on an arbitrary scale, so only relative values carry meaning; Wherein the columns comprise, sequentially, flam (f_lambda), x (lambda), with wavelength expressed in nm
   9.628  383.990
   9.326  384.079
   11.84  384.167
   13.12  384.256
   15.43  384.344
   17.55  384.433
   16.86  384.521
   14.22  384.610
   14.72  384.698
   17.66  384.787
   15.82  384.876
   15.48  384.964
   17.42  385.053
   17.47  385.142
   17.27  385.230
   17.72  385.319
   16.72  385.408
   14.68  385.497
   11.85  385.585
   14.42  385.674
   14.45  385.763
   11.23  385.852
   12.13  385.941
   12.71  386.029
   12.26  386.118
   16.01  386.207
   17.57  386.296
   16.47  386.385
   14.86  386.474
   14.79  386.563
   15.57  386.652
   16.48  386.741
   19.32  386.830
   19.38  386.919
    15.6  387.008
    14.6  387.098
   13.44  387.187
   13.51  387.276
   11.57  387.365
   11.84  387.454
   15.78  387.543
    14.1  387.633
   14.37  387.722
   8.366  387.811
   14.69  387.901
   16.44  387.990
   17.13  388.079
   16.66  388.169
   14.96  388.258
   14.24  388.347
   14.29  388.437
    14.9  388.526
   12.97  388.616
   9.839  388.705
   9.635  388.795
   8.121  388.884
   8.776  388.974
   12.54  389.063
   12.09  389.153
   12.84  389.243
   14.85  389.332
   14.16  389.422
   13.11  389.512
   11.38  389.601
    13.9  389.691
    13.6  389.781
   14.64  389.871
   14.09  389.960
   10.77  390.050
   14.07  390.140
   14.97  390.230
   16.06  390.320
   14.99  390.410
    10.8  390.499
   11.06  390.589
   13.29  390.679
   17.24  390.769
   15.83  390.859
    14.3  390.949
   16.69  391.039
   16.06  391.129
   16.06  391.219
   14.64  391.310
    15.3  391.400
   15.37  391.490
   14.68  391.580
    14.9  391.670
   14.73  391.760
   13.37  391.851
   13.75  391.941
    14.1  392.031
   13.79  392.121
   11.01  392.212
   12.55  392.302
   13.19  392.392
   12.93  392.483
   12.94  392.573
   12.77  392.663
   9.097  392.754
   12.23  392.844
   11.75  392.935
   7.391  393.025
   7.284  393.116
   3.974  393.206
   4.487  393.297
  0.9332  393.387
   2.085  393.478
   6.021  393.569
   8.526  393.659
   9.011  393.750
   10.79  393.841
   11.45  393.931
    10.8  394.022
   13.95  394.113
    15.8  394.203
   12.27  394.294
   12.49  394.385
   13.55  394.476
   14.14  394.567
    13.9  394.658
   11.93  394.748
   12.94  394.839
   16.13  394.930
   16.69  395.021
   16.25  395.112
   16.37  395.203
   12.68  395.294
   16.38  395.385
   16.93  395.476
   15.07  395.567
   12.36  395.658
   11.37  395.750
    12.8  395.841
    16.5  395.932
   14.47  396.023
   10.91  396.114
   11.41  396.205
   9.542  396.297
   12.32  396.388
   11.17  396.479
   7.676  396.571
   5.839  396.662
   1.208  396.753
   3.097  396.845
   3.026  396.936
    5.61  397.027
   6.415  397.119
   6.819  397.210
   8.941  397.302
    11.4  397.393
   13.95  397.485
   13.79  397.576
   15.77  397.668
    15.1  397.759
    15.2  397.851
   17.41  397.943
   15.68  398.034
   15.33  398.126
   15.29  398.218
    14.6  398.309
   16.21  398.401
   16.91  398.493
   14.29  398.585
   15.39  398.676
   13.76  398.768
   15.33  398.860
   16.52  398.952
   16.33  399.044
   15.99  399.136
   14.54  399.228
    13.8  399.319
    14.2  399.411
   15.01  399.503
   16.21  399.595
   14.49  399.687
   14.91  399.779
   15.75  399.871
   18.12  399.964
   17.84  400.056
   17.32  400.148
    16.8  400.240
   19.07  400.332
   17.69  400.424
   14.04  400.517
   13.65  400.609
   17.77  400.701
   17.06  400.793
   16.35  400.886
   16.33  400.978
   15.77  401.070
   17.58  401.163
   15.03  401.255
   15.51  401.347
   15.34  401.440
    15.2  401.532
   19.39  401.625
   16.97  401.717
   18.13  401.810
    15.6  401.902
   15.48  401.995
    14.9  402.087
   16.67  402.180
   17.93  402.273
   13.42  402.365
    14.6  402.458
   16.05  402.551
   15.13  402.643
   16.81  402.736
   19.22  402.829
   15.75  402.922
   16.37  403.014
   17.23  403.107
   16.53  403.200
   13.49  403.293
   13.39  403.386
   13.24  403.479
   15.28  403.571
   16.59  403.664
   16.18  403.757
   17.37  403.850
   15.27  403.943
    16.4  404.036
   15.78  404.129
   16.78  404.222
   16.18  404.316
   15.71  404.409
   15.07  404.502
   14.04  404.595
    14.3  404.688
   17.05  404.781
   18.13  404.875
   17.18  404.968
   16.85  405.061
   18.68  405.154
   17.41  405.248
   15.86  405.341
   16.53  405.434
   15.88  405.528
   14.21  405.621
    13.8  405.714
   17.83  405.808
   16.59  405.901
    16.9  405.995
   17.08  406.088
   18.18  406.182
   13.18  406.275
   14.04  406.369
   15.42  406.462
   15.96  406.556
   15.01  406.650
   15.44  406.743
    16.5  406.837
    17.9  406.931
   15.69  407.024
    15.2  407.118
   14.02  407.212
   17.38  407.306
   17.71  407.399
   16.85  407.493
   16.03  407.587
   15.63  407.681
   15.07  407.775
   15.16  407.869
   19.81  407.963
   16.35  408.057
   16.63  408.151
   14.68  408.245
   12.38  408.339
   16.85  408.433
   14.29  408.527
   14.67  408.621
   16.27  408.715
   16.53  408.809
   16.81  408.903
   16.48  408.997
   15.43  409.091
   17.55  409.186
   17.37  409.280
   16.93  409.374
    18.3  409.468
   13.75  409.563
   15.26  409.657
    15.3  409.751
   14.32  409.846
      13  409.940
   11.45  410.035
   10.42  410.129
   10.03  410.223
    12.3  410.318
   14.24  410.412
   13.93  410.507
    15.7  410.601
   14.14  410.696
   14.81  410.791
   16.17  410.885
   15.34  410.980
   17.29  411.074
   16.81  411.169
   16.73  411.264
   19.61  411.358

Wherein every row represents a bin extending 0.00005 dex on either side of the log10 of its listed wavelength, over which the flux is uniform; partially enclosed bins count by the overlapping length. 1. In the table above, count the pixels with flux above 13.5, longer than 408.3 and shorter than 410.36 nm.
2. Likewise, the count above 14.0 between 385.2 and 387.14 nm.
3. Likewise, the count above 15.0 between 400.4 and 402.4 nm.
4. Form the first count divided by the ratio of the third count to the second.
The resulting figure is 15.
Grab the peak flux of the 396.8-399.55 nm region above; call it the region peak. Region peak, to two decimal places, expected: 17.41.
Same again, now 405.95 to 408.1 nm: 19.81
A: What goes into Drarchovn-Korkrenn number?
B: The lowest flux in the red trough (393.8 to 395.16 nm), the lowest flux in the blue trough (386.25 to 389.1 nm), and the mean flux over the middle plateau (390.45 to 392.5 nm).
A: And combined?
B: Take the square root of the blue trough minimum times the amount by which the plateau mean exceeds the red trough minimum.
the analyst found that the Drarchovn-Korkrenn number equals 5.2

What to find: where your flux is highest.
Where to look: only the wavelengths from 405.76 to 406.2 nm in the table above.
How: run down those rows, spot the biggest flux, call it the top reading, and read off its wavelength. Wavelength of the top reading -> 406.182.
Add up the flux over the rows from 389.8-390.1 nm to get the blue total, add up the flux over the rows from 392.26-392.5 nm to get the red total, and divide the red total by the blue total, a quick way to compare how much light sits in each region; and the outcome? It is 0.98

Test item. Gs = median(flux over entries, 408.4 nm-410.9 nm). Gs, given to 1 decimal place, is 15.3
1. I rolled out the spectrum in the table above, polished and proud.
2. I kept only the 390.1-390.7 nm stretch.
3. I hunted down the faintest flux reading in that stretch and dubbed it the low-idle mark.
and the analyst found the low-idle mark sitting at 10.8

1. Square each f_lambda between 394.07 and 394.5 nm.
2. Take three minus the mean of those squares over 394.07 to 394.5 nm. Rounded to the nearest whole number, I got -184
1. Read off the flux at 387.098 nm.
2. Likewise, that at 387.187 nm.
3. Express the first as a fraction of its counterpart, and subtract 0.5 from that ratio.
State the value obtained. 0.59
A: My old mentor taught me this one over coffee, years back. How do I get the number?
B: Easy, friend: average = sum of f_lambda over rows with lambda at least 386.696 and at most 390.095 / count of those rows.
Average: 13.7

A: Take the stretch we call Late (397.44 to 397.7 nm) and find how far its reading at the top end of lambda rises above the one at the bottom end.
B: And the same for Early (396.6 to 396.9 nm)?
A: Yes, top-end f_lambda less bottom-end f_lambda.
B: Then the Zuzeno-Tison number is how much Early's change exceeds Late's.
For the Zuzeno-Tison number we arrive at -5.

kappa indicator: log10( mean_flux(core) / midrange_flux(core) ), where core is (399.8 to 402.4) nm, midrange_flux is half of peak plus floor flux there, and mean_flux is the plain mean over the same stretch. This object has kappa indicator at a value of 0.001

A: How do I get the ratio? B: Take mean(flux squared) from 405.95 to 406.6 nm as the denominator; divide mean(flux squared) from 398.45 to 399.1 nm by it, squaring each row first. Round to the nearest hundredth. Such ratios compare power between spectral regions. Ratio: 0.95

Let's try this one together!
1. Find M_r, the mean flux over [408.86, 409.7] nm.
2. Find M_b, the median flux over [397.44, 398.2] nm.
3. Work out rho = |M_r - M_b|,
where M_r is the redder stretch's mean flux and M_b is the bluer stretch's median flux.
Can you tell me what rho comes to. 1.2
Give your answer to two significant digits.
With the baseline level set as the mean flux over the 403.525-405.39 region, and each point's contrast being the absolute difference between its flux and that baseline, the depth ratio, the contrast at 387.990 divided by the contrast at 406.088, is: 0.17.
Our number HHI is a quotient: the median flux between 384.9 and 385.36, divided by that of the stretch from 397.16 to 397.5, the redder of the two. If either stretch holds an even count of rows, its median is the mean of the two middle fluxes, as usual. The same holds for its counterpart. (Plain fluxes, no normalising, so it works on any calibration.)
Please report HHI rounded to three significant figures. 1.71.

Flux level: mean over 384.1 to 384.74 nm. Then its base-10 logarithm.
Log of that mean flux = 1.17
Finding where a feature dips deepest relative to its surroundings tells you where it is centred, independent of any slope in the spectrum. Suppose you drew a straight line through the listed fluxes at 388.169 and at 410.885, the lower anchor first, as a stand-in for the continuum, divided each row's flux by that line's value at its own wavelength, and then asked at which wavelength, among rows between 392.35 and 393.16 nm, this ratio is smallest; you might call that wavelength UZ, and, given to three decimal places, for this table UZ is 393.116 nm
